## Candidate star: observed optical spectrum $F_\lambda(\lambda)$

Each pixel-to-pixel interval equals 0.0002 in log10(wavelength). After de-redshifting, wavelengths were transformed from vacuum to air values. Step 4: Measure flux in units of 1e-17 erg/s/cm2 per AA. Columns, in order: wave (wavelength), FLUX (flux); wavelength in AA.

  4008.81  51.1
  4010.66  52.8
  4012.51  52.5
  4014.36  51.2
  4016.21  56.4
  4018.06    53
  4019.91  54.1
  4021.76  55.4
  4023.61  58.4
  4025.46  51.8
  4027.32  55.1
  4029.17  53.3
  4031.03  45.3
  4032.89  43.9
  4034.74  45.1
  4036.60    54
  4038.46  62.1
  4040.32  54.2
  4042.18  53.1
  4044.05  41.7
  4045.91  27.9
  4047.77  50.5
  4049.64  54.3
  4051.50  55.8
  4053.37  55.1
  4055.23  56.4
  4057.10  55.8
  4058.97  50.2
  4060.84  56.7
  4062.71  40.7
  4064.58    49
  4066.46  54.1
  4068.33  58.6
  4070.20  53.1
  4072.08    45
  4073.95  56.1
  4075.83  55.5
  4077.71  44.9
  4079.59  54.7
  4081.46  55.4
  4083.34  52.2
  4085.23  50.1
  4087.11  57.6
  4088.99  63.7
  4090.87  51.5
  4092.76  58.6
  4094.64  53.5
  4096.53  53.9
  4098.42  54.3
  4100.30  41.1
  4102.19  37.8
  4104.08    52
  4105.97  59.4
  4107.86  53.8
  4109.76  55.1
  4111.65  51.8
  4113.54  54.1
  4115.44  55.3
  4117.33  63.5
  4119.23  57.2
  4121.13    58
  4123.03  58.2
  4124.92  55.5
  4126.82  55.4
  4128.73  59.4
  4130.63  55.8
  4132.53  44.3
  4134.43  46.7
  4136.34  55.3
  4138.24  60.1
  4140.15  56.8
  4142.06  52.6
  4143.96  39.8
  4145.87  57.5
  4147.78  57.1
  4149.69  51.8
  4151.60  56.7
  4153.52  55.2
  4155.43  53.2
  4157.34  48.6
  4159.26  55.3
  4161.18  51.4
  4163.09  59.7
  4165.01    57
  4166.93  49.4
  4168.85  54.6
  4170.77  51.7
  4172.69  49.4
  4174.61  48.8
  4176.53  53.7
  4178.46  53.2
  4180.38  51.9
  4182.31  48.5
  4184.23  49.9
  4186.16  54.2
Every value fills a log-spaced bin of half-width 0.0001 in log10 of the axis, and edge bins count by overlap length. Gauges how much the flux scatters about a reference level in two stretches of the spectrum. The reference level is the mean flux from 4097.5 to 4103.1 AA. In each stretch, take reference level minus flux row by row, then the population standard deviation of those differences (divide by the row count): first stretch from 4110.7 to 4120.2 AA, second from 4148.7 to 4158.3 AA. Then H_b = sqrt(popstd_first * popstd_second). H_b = 3.3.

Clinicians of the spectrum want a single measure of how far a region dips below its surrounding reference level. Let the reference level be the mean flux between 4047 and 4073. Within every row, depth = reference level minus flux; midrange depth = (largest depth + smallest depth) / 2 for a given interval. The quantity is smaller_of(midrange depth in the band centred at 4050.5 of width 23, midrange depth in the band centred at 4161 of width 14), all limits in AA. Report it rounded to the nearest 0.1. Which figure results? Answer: -1.6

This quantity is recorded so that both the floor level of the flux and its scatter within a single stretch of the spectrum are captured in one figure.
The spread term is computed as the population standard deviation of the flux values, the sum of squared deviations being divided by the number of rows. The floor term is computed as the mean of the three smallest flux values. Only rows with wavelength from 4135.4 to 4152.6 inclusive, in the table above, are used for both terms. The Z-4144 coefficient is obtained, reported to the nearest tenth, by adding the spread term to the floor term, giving 53.7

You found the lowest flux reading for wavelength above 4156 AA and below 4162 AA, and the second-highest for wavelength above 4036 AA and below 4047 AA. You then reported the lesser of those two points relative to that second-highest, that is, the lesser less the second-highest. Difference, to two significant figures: -5.6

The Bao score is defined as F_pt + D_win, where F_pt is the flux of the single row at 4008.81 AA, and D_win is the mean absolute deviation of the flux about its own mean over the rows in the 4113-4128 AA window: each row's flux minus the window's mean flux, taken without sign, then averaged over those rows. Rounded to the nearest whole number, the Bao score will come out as 53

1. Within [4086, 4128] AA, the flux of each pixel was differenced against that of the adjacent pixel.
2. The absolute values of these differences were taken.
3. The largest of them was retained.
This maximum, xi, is 14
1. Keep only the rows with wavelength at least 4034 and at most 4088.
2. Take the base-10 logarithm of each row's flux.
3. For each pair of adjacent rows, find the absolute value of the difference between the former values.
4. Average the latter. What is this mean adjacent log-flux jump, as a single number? 0.061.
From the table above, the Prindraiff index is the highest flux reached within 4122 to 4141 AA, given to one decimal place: 60.1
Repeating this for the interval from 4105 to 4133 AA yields 63.5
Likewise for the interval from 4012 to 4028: 58.4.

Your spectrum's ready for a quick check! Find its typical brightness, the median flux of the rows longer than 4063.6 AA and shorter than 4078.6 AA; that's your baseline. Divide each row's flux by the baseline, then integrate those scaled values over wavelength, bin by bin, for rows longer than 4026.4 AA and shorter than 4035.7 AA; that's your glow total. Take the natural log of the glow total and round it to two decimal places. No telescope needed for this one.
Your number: 2.13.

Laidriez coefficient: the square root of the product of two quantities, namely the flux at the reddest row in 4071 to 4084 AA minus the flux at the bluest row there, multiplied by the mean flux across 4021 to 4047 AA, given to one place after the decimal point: 19.0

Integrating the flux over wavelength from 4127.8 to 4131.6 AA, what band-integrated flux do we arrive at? 219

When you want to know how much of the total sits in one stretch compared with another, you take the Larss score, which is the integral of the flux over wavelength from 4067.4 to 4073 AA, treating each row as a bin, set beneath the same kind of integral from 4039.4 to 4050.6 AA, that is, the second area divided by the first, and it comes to 1.8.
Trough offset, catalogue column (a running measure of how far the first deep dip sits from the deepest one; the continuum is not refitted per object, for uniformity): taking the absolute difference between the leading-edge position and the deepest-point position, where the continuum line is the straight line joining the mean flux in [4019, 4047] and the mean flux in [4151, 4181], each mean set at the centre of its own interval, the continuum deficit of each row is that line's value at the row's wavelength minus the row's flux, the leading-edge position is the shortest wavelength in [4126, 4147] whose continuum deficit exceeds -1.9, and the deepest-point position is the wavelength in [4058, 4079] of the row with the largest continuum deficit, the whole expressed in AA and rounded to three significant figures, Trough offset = 69.8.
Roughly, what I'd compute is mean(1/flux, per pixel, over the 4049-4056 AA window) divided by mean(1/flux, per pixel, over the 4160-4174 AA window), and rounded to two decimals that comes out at 0.96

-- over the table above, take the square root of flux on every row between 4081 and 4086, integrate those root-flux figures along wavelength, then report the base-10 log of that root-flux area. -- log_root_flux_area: 1.6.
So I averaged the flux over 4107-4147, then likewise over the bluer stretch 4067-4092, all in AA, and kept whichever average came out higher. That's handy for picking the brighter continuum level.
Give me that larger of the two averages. 54.6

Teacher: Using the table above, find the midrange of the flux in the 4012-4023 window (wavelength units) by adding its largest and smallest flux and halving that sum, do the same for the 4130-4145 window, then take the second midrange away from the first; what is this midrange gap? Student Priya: 4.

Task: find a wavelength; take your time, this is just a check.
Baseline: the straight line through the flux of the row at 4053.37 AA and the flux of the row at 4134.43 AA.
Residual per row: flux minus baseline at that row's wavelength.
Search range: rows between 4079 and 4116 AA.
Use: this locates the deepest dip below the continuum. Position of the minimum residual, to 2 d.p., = 4102.19 AA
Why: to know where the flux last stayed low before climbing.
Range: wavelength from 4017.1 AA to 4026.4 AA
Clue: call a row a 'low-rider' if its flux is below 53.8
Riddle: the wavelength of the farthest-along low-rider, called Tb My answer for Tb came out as 4025.46 AA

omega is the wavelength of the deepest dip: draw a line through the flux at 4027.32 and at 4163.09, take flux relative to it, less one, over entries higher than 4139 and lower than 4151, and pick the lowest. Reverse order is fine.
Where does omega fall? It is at 4143.96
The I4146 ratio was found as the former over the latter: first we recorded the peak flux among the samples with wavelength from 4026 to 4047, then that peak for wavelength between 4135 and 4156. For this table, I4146 1.03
